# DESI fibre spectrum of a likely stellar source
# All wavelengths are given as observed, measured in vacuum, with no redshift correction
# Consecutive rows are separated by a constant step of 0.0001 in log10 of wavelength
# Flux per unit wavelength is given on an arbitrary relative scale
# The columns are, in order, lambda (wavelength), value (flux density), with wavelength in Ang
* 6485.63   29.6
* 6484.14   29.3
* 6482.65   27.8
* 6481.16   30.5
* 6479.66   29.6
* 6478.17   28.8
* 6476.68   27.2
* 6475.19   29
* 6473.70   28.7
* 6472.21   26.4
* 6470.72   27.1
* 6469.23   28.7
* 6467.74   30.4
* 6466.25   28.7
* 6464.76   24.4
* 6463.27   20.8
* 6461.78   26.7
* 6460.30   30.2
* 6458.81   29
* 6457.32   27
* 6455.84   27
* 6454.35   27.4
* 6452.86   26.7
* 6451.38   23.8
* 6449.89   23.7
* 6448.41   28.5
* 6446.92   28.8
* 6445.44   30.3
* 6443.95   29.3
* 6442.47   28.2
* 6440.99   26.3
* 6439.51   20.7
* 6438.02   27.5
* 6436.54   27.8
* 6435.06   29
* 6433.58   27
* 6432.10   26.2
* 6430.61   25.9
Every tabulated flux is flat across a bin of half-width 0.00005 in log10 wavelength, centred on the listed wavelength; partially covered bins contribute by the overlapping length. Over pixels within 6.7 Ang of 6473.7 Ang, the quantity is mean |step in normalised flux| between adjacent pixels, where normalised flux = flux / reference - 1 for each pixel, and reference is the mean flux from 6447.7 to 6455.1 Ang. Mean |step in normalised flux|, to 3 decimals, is 0.052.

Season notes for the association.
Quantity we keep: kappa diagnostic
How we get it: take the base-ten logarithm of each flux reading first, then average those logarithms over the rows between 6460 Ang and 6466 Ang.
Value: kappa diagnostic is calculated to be 1.40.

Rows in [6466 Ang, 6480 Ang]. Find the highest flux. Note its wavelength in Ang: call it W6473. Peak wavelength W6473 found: 6467.74 Ang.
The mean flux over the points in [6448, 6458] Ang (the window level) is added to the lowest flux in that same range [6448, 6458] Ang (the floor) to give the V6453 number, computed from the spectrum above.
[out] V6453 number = 50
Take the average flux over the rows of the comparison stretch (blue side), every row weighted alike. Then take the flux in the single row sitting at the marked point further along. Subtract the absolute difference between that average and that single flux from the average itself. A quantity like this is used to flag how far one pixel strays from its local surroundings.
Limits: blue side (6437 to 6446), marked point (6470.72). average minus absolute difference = 27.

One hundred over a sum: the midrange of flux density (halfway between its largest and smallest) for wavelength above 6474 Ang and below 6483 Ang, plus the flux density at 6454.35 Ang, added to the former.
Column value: 1.78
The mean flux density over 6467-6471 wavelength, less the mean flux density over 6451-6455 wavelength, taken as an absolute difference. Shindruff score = 2.8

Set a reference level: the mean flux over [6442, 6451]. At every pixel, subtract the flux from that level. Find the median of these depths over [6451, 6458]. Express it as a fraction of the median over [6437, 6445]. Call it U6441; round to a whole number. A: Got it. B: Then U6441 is 2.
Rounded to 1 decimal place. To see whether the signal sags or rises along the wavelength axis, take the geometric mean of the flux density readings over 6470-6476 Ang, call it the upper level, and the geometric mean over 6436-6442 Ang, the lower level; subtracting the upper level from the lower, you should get -2.4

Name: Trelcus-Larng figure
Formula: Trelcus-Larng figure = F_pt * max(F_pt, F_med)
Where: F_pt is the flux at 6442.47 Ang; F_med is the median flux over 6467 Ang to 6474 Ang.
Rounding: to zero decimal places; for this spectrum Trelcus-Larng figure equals 809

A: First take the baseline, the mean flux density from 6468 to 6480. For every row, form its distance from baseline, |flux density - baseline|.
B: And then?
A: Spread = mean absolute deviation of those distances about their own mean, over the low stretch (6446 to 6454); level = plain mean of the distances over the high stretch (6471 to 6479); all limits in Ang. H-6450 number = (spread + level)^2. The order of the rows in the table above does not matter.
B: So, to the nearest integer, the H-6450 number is 7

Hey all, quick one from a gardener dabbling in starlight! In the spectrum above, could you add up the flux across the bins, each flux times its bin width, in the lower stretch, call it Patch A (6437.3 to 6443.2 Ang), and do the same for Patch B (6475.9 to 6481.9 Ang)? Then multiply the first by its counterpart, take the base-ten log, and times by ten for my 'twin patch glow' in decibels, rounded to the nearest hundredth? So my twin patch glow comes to 44.21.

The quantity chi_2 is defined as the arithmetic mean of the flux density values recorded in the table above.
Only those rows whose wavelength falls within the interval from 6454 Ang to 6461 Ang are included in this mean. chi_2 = 28.1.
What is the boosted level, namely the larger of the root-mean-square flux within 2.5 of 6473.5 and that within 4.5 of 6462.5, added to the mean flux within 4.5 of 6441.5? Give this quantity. 55.1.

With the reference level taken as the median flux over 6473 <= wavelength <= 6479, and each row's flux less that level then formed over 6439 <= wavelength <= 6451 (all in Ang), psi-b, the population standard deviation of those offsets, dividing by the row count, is 3.0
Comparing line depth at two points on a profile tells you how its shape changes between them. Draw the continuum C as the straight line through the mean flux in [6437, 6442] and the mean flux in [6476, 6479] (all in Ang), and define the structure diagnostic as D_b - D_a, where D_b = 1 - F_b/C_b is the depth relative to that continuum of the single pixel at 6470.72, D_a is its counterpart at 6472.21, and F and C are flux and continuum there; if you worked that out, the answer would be -0.03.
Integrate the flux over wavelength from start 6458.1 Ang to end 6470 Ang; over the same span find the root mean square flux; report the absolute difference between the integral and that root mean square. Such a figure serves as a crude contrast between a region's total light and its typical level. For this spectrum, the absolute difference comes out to 298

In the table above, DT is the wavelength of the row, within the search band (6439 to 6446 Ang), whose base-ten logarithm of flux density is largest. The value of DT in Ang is 6445.44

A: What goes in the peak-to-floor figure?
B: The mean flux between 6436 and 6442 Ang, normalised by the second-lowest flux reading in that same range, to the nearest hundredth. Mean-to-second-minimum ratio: 0.97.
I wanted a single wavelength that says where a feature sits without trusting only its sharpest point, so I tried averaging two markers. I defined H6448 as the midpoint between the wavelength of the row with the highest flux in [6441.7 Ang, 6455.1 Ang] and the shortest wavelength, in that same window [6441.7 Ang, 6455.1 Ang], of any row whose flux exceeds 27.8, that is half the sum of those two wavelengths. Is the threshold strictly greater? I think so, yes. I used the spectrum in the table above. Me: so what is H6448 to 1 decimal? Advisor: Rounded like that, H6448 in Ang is 6444.0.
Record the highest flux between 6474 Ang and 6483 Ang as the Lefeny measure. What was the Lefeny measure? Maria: 30.5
